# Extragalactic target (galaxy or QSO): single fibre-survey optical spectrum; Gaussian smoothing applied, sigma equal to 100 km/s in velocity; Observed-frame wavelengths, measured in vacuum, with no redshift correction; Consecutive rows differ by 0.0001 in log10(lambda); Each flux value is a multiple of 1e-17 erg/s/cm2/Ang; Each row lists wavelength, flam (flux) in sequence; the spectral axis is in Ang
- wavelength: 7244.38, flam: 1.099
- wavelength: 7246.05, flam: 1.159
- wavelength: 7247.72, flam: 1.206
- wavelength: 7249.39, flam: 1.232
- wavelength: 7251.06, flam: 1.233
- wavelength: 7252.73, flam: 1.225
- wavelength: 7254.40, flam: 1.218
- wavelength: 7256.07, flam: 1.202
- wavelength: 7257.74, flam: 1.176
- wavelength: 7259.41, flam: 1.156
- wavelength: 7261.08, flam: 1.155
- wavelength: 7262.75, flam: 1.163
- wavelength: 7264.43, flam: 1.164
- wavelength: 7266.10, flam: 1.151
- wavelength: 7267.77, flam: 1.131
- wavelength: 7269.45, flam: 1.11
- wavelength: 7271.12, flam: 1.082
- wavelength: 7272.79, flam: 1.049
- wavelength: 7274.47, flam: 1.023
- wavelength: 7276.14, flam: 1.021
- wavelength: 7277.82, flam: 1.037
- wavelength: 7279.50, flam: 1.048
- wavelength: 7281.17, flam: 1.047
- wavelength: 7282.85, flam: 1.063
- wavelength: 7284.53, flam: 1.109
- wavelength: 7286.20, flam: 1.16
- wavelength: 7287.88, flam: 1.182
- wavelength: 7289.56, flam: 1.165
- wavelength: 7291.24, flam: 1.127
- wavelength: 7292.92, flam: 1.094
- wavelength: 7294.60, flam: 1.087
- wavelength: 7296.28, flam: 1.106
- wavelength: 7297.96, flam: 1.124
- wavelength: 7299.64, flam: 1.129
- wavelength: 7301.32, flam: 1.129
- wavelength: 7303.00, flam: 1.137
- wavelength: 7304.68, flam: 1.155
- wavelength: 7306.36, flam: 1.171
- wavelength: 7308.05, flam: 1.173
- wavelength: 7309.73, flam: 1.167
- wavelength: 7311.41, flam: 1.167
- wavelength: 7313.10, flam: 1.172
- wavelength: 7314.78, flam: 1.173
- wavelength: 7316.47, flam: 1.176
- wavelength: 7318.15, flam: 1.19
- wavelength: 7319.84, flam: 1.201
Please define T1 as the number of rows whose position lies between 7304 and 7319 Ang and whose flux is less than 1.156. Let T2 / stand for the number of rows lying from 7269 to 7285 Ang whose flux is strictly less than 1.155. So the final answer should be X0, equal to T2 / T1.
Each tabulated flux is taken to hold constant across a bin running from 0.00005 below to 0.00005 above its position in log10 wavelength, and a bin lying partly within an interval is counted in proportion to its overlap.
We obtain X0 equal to 10.0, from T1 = 1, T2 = 10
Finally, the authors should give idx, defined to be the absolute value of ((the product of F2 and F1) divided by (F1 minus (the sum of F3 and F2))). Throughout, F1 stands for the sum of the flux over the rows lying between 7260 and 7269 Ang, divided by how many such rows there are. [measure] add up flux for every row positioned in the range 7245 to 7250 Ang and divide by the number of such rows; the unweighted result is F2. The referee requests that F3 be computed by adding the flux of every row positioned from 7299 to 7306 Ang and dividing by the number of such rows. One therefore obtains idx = 1.17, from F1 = 1.15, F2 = 1.20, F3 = 1.14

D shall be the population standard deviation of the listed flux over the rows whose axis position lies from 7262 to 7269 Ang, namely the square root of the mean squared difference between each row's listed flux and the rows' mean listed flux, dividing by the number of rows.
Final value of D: 0.013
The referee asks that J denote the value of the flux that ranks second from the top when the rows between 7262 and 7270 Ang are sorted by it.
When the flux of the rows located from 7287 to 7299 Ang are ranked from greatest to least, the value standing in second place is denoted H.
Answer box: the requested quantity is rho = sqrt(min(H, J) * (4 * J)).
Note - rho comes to 2.33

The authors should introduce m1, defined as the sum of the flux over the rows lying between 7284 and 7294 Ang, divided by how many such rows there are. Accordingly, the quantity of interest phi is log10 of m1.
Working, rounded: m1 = 1.14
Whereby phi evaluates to 0.057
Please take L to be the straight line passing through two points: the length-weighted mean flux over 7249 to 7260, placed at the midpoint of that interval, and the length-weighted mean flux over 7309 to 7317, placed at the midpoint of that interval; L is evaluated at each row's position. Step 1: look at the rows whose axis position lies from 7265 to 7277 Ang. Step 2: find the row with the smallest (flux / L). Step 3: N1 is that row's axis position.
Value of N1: 7276.14 Ang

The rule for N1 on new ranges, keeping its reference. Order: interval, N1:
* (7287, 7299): 7294.60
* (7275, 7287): 7276.14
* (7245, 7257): 7246.05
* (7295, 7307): 7296.28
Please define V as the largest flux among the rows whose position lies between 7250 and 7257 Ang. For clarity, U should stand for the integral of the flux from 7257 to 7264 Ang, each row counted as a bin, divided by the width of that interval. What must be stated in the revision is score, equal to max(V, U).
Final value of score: 1.23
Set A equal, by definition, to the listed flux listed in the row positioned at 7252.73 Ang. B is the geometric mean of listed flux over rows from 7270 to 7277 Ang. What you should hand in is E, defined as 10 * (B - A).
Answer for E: -1.8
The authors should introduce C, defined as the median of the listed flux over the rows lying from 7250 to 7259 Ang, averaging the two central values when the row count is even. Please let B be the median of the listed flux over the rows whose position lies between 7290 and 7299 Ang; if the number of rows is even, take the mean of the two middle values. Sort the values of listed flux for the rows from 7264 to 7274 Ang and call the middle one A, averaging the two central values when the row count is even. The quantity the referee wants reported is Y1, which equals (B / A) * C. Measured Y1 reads 1.20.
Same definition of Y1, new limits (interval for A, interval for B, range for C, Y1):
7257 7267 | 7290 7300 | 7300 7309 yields 1.11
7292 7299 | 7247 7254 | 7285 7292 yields 1.30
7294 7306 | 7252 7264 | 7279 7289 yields 1.13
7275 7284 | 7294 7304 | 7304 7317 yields 1.26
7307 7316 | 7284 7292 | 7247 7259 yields 1.21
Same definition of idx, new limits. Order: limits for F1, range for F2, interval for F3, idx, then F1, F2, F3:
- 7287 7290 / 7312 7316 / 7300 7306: 1.21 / 1.17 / 1.17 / 1.14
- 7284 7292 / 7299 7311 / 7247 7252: 1.08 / 1.15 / 1.15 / 1.22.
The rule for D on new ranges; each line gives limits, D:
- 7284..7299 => 0.032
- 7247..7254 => 0.011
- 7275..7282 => 0.011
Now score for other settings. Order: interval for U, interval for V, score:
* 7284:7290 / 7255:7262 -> 1.20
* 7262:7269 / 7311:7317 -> 1.18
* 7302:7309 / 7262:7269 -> 1.16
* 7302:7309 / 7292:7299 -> 1.16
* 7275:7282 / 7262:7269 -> 1.16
